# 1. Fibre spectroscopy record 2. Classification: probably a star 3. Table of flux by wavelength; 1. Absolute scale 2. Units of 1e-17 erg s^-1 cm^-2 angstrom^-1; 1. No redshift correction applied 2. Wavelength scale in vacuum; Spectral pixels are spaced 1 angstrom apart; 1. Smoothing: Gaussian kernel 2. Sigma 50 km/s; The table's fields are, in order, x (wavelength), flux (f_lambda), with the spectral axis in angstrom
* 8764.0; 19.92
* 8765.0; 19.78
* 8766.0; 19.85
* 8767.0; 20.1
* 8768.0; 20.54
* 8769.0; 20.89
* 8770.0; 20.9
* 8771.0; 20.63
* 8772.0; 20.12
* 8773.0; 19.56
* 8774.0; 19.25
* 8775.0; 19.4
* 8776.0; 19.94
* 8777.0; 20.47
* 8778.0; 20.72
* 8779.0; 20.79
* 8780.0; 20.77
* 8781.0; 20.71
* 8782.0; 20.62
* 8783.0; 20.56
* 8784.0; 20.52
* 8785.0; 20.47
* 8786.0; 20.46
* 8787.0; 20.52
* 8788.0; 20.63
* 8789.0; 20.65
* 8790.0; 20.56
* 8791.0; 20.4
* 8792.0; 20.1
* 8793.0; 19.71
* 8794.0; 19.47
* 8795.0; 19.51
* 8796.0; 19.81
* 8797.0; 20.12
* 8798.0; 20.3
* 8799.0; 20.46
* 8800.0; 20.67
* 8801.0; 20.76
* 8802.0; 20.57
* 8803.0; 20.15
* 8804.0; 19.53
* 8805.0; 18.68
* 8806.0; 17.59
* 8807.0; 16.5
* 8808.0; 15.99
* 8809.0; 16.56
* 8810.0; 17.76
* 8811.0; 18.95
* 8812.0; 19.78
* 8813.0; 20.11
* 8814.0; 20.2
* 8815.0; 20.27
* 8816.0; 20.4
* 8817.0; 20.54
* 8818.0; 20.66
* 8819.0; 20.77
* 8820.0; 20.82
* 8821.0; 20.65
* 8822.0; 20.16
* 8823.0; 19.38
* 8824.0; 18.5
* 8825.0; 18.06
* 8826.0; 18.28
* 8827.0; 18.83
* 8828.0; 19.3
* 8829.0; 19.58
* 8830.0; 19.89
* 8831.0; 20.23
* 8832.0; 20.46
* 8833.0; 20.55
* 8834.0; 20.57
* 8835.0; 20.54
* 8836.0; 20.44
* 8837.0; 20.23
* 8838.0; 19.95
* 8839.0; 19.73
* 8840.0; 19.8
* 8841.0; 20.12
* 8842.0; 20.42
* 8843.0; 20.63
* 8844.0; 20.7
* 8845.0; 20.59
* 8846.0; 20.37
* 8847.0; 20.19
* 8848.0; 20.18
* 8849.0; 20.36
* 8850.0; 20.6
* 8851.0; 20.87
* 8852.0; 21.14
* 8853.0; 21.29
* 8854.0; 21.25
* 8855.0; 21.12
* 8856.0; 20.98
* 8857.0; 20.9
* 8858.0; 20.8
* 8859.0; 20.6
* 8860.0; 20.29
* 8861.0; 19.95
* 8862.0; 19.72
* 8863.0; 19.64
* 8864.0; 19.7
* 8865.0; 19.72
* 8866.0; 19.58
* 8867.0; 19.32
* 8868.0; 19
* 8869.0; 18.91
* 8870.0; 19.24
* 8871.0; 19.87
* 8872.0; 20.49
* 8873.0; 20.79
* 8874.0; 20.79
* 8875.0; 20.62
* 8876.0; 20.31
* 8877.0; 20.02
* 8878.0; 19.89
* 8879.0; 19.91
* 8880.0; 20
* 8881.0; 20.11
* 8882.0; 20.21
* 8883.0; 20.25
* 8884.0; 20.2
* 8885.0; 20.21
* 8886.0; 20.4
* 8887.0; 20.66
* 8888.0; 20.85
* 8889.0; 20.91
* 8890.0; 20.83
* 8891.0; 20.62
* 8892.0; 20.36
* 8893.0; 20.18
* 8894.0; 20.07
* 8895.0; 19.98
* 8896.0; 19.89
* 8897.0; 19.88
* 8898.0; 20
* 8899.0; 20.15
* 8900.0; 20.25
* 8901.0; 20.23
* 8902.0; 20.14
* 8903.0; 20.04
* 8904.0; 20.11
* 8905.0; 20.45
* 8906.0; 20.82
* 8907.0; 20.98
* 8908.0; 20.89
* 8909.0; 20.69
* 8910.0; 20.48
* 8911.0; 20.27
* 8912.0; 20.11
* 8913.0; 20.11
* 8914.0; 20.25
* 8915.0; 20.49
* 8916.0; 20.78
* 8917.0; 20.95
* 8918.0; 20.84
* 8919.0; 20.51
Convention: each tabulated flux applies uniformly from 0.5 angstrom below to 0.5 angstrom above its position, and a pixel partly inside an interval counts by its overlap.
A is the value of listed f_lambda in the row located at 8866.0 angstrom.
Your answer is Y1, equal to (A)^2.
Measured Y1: 383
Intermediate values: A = 19.58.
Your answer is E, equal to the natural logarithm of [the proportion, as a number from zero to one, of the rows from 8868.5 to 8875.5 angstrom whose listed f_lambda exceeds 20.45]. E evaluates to -0.6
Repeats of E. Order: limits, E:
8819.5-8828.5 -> -1.5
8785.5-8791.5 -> -0.2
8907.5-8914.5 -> -0.8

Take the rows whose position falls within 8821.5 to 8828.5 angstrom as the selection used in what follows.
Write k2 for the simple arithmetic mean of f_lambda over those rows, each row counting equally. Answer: 18.9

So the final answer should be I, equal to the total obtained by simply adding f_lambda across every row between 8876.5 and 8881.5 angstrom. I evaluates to 100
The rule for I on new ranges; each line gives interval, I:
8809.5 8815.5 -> 117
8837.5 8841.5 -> 80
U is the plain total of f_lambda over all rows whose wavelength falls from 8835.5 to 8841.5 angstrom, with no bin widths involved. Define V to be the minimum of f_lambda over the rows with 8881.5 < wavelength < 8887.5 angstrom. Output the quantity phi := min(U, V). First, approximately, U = 120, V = 20.2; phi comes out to 20.2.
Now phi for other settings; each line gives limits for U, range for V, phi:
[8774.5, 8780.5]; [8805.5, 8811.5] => 16.0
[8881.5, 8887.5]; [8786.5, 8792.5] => 20.1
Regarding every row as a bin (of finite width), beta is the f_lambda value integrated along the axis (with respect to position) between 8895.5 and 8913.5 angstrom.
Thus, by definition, 365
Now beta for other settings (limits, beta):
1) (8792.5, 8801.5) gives 181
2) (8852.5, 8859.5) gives 147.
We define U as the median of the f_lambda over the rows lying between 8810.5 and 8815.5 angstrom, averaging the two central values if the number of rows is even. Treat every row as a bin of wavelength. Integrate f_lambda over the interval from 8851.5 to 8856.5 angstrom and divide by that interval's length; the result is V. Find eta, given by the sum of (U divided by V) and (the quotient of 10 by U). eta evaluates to 1.45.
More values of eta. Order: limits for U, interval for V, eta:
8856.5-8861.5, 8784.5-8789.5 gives 1.49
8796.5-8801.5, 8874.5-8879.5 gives 1.50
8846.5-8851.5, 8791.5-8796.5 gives 1.52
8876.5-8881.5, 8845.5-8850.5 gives 1.48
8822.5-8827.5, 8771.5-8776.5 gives 1.48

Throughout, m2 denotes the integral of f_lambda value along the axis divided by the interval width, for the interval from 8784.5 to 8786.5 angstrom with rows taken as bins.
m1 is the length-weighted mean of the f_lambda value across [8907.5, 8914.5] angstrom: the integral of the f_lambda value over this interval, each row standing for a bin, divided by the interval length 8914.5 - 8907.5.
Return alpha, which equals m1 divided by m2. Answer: 1.00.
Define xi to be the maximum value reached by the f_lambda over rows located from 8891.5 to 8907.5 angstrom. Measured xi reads 20.98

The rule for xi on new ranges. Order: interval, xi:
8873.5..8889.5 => 20.91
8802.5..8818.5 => 20.66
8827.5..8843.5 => 20.63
